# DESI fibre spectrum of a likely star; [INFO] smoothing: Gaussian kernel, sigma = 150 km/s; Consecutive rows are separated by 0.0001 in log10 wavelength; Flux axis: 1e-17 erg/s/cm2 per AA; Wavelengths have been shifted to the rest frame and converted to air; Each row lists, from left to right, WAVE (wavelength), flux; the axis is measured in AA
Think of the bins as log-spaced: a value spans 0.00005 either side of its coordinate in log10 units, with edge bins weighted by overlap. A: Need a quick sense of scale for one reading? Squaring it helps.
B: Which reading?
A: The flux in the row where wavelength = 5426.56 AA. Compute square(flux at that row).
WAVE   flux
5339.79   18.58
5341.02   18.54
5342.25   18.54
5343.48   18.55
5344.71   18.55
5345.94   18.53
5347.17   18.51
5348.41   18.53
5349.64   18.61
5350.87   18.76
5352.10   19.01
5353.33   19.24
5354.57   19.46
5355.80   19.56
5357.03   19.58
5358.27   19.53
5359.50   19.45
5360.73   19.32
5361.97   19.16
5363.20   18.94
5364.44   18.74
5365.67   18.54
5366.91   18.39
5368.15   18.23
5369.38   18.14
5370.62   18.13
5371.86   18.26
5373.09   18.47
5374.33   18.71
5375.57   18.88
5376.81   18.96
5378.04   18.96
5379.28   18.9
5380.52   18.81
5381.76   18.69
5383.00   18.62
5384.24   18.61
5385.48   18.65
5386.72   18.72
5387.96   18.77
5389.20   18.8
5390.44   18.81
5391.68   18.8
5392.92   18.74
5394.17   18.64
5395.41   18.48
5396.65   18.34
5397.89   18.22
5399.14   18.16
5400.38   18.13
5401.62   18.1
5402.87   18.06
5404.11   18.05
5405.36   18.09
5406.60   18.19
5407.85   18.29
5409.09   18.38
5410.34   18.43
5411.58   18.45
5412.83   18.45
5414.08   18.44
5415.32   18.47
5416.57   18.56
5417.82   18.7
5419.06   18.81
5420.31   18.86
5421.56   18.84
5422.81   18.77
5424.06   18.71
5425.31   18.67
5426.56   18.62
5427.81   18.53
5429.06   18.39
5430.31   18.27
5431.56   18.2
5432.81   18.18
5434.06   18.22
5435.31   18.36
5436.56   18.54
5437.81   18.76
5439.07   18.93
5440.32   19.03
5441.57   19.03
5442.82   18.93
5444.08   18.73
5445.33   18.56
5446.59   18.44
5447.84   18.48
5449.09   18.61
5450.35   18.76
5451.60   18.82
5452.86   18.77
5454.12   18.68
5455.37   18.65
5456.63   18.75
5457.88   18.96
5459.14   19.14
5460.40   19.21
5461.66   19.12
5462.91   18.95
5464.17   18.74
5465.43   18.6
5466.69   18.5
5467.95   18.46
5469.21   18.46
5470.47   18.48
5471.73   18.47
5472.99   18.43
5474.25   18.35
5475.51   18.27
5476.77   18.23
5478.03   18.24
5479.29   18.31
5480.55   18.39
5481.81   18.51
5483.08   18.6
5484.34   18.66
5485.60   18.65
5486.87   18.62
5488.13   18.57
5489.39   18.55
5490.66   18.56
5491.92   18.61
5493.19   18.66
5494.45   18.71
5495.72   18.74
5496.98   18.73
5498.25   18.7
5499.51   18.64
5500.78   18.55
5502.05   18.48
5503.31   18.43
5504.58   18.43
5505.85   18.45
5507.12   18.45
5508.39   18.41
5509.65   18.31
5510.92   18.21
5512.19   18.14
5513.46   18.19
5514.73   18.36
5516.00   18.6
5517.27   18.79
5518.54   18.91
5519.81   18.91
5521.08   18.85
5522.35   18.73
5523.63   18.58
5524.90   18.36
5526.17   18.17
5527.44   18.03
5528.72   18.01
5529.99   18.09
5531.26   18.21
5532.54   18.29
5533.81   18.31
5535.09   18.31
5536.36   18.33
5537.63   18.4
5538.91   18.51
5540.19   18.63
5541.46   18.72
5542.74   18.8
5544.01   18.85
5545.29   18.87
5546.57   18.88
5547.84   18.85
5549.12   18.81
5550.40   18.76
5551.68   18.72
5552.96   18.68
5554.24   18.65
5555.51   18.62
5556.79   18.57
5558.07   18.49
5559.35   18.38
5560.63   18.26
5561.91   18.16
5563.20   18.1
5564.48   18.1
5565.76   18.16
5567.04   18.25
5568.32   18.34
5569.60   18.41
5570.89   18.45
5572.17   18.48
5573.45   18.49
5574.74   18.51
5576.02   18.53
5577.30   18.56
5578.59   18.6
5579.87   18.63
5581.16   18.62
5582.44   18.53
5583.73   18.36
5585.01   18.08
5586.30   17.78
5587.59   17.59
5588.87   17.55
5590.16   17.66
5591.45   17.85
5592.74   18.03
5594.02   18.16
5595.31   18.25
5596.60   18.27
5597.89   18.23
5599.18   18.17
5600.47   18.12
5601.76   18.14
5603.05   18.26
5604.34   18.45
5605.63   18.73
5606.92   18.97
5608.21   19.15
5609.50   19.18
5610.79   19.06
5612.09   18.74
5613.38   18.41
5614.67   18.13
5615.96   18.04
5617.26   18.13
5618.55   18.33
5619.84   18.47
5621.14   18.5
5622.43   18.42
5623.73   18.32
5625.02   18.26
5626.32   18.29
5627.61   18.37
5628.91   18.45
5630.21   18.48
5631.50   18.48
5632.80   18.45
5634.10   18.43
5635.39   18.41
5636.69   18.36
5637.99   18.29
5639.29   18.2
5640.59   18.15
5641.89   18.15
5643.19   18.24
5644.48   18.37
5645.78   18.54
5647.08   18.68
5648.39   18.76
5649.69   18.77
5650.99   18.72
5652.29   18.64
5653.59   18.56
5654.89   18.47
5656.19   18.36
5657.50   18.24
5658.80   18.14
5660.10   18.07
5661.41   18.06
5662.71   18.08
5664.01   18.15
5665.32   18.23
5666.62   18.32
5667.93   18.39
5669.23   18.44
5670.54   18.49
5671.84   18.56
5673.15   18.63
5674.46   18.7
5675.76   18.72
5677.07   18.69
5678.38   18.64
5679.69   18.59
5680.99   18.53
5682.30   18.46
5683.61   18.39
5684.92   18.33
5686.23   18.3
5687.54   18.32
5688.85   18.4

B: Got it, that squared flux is 347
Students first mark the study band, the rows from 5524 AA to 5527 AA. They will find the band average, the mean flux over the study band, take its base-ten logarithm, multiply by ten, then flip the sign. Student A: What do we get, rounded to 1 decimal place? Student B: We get -12.6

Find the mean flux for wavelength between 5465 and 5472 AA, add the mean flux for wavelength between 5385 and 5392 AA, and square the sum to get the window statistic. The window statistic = 1388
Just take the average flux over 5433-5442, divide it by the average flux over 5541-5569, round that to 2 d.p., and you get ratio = 1.01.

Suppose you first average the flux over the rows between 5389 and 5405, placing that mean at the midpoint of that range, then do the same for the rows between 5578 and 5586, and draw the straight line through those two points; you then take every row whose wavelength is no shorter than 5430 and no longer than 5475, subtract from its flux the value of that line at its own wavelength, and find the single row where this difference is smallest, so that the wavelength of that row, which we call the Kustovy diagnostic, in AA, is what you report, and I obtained 5432.81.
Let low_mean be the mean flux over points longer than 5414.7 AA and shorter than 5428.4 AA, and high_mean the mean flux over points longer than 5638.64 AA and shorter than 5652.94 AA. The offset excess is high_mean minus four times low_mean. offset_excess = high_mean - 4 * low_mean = -56.3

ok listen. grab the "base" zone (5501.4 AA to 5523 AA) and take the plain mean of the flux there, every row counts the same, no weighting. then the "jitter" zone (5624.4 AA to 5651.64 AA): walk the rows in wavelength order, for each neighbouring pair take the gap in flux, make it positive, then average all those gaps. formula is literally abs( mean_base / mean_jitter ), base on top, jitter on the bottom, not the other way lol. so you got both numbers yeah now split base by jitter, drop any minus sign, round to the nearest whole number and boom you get 303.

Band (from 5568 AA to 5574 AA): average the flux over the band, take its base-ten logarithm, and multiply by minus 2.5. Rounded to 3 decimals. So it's -3.164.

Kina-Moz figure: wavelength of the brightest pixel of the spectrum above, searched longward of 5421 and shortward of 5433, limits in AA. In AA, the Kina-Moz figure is 5421.56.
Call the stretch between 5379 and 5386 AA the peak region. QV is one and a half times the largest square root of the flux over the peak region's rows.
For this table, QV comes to 6.52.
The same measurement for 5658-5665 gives 6.39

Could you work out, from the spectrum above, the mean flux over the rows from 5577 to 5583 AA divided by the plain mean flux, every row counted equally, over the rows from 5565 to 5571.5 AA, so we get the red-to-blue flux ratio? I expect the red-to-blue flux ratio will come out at 1.01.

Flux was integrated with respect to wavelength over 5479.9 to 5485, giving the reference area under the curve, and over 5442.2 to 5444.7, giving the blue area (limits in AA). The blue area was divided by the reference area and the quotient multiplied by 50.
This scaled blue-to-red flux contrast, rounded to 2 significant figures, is 25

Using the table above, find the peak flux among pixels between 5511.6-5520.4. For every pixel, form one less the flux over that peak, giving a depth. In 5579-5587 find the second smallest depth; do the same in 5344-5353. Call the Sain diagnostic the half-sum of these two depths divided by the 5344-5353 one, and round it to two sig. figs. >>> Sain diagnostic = 1.5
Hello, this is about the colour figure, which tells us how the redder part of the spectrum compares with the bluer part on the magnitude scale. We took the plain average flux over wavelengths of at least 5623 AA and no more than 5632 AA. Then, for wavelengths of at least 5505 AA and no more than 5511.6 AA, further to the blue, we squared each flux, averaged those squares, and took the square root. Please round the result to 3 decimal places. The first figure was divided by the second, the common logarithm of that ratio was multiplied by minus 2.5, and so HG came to -0.001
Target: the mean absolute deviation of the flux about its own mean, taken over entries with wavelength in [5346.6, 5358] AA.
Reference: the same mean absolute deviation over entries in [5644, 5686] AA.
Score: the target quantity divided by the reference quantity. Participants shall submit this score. 2.14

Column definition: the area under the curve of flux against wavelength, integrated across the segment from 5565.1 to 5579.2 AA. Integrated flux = 260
